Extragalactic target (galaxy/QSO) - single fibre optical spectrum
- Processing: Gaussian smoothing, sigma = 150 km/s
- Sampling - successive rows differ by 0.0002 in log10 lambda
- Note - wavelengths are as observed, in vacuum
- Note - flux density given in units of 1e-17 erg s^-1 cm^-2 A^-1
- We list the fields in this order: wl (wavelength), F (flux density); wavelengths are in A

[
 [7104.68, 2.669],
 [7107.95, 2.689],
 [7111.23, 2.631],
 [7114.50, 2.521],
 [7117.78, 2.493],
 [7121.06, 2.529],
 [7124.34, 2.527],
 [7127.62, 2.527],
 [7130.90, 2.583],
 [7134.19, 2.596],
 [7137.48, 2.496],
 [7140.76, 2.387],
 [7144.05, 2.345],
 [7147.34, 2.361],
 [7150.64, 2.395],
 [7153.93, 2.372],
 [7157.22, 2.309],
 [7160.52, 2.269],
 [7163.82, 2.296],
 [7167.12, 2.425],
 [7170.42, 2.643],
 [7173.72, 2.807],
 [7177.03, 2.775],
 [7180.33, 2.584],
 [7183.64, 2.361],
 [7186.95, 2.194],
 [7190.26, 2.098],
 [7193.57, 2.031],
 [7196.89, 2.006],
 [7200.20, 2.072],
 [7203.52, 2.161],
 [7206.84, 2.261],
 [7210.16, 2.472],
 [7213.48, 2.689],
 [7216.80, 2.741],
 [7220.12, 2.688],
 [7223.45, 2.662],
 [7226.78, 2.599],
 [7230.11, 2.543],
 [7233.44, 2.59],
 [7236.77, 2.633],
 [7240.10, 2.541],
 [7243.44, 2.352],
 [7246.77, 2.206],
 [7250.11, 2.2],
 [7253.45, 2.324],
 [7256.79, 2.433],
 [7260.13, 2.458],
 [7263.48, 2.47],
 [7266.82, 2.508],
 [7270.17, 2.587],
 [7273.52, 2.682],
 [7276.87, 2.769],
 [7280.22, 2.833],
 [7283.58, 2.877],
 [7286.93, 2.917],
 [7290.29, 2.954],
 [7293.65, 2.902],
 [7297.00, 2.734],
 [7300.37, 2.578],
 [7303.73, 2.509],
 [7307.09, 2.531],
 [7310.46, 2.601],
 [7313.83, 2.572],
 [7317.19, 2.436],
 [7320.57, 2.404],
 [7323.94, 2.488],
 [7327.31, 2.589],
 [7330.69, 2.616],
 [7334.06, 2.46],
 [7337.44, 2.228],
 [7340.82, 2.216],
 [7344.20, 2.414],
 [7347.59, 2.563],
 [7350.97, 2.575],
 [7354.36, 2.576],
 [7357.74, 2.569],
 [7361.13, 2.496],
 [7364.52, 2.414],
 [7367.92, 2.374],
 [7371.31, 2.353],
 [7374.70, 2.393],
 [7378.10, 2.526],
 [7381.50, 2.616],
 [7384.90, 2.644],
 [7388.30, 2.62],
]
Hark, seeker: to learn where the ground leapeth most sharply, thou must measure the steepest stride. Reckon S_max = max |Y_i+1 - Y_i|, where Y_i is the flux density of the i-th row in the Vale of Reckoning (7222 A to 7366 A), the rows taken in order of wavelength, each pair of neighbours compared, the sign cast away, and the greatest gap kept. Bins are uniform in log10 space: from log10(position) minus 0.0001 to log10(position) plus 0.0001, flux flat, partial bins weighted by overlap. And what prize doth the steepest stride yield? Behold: 0.232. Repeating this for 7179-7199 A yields 0.223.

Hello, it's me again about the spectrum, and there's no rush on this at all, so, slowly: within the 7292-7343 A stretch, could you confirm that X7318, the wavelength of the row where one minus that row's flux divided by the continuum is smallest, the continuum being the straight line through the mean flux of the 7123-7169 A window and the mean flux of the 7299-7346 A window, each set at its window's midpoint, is 7293.65 A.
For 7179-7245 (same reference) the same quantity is 7216.80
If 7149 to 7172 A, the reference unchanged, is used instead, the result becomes 7170.42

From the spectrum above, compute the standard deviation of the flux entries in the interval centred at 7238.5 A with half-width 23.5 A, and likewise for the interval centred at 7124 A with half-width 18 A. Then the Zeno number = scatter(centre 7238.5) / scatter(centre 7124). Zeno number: 2.2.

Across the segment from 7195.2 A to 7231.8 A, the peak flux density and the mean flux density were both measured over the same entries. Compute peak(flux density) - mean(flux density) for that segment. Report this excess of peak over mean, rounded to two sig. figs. 0.30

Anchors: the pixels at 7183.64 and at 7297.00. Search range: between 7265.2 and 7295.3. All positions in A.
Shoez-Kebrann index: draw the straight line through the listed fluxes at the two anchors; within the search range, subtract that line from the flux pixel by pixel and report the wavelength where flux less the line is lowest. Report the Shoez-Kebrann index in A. 7266.82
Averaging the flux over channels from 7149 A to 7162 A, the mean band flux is 2.34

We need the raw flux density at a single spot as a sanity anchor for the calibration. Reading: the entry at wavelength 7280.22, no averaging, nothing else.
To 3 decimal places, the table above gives 2.833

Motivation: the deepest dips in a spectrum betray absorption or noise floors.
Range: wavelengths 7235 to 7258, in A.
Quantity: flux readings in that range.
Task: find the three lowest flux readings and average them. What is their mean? 2.24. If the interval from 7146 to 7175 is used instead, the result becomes 2.29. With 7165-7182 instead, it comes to 2.55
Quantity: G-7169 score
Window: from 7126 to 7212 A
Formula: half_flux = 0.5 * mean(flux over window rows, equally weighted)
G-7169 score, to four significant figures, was 1.189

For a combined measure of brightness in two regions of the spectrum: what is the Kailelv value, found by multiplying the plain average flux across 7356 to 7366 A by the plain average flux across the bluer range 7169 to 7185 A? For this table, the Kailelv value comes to 6.6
